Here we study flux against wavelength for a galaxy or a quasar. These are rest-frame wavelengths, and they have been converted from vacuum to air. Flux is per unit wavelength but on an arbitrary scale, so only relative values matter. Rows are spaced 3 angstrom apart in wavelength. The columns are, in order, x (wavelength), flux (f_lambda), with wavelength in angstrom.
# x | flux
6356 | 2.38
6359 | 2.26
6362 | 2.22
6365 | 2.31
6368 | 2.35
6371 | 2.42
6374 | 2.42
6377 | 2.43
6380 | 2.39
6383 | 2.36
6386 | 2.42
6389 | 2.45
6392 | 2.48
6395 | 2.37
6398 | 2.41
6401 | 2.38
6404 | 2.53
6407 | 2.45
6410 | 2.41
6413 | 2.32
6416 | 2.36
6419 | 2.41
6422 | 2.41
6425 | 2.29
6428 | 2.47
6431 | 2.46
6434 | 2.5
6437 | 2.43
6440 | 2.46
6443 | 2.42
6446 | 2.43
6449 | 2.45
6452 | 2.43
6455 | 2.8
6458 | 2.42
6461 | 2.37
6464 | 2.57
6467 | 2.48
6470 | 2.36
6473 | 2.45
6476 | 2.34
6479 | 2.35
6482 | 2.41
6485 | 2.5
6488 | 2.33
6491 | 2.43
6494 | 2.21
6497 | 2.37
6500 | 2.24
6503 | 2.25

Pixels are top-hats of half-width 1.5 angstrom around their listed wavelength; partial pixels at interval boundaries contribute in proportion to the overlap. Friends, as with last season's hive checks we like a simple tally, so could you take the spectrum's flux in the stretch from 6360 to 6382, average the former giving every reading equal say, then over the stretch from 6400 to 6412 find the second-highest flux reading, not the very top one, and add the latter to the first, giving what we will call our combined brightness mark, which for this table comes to 4.81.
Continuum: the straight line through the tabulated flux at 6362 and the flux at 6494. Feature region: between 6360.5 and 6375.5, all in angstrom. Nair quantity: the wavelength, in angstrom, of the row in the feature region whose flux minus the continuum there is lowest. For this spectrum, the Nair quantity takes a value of 6362 angstrom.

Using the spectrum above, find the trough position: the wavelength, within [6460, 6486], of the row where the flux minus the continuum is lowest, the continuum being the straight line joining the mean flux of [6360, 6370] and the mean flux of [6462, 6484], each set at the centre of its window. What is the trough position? 6476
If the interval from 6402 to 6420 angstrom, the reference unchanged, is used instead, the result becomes 6413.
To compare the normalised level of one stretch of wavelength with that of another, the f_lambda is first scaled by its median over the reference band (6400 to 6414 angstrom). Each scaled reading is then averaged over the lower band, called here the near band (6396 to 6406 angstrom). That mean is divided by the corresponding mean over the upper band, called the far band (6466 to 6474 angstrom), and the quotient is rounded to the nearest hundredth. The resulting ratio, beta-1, 1.00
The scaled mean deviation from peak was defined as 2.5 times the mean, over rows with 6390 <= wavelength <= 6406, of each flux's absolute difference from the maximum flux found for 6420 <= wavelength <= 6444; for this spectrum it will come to 0.19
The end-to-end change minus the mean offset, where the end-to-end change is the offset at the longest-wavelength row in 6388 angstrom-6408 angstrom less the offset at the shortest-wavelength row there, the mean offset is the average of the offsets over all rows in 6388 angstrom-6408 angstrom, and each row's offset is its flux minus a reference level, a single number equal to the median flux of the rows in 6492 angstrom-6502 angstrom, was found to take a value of -0.20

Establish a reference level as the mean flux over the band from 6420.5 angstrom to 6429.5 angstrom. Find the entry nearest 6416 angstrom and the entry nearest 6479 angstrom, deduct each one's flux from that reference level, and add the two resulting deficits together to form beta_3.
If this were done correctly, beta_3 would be 0.070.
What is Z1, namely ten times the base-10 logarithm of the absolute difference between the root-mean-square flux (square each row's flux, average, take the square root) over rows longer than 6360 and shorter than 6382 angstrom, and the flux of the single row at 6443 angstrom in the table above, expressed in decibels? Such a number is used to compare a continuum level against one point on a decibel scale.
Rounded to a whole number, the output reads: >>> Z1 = -13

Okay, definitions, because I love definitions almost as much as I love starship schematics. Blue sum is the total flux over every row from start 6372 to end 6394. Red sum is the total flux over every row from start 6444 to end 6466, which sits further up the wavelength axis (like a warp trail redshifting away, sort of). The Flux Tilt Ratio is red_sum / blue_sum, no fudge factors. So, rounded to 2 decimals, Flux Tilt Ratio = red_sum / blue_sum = 1.03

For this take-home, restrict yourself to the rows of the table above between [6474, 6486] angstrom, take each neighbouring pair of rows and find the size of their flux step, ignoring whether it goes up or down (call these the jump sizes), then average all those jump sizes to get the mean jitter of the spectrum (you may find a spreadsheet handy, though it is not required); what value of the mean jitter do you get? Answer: 0.05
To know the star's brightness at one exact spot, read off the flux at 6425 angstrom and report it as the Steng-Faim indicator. 2.29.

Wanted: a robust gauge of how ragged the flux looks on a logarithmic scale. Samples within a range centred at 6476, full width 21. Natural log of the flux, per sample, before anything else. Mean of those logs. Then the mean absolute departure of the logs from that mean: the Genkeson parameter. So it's 0.023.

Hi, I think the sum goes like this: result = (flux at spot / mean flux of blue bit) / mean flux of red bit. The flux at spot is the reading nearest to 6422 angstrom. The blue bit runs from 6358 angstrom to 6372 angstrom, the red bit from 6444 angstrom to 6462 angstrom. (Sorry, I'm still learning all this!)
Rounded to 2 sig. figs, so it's 0.42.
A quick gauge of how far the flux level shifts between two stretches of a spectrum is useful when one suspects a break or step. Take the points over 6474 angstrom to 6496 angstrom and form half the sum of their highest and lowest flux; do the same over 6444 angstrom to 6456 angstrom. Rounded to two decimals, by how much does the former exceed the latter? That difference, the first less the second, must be -0.26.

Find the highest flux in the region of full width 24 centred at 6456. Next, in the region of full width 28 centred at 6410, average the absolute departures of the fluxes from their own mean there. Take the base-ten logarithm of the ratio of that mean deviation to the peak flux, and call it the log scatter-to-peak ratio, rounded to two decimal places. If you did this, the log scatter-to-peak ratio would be -1.88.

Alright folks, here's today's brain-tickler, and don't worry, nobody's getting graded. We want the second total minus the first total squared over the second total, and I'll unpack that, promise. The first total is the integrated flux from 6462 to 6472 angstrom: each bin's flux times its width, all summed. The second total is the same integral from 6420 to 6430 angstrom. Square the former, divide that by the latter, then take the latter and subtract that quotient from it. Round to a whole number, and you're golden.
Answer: -1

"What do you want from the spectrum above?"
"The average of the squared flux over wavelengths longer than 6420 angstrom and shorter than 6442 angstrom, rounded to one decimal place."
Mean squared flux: 5.9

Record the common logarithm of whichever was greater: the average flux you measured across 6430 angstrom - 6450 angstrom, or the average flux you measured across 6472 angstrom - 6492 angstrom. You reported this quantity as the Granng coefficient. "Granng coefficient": 0.389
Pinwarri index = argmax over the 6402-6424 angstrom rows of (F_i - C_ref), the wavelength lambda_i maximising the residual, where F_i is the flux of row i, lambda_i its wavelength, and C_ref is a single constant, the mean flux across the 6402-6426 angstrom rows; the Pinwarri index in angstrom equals 6404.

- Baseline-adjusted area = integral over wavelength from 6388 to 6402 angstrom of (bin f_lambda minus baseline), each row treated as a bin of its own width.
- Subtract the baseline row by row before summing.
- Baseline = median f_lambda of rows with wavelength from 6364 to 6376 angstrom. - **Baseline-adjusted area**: 0.5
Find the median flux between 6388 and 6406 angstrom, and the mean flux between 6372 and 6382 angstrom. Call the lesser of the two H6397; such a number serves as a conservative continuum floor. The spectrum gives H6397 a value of 2.41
